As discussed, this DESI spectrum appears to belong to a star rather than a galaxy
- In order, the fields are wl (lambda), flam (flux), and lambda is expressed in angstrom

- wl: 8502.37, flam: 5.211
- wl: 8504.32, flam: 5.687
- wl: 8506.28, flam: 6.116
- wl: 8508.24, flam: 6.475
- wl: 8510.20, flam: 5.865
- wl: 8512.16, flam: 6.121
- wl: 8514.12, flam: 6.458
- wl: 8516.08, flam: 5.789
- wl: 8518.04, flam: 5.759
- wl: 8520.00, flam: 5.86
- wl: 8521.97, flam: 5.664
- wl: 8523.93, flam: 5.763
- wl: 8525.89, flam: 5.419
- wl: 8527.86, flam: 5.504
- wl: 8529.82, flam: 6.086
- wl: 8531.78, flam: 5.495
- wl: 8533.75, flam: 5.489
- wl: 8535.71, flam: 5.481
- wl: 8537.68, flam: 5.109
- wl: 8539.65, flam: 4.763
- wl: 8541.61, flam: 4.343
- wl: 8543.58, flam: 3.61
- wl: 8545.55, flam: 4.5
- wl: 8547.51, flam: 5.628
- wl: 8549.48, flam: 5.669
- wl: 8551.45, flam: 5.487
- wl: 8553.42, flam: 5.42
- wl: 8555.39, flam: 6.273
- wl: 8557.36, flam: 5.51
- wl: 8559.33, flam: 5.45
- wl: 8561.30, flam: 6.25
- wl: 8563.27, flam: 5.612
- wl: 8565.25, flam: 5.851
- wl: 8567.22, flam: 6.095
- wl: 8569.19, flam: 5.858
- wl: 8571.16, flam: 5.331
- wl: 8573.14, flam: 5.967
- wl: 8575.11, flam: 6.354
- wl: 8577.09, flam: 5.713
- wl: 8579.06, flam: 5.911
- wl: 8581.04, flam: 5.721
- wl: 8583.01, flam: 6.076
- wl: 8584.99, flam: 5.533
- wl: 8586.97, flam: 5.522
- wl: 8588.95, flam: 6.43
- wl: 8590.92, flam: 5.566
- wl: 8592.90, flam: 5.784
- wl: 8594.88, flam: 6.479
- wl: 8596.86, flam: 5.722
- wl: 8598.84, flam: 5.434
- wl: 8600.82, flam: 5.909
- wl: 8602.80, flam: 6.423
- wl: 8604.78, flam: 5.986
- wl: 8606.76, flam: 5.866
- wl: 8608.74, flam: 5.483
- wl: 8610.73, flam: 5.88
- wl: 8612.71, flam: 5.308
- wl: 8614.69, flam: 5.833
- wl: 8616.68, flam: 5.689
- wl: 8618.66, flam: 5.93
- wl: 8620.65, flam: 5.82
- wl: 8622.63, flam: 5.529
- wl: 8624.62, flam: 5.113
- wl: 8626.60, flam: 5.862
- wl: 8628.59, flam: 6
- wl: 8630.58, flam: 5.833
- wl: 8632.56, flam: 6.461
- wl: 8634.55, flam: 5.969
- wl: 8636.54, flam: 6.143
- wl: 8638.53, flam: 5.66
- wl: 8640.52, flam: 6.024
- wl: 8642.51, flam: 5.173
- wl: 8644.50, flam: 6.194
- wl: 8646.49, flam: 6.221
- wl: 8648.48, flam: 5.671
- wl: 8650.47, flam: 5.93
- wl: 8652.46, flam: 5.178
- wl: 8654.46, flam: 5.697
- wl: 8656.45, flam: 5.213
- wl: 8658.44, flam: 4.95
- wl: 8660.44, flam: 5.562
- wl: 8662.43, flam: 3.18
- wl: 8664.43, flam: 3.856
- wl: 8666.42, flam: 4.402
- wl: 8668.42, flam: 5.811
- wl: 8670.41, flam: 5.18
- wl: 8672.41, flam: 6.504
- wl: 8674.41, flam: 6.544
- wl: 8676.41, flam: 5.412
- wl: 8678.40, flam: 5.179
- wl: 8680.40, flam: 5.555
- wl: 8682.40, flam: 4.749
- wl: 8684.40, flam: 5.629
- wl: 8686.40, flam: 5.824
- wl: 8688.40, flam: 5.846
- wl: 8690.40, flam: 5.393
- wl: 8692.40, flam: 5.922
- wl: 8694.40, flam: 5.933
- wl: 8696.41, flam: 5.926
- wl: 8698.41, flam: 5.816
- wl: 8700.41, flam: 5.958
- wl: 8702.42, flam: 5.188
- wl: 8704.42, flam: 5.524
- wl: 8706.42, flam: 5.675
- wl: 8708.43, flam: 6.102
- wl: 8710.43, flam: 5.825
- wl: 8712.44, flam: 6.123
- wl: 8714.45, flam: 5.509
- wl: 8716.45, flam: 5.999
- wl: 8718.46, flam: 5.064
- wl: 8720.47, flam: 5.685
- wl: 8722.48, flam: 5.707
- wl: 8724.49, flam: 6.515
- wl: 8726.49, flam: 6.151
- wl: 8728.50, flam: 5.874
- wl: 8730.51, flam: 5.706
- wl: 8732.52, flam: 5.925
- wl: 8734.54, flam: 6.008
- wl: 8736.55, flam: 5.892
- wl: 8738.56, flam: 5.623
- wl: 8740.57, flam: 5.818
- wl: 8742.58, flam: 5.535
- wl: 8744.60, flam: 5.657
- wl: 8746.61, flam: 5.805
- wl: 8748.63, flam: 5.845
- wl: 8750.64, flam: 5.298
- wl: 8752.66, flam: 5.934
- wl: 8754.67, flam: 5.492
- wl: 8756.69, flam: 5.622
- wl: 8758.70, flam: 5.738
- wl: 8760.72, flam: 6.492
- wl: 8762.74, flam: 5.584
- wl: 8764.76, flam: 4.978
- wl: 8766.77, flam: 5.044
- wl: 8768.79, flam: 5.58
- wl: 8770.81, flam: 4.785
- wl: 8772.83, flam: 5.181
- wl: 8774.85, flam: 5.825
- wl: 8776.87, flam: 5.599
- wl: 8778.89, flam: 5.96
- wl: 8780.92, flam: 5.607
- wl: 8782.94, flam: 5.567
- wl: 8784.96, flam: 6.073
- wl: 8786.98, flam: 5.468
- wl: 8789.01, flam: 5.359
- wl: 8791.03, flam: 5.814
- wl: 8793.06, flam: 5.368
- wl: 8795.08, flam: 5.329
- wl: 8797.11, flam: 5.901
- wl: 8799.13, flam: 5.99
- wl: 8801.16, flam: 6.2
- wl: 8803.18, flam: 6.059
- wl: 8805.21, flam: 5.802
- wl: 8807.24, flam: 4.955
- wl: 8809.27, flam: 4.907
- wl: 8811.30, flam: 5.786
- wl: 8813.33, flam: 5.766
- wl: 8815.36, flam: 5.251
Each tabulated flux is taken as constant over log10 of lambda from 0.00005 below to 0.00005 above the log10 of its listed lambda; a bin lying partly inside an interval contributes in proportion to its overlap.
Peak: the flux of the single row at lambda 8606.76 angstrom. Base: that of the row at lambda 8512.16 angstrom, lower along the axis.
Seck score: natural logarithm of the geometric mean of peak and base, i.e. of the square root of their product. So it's 1.79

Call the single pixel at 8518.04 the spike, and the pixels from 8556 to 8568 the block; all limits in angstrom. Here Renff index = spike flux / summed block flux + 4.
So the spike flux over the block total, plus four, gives 4.17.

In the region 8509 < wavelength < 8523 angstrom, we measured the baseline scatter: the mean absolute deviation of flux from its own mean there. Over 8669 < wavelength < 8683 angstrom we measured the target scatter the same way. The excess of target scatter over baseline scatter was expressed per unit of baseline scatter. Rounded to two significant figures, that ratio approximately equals 1.6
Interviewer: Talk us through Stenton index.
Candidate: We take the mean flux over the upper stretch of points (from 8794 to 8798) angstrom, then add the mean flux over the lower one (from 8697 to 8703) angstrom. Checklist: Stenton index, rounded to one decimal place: 11.3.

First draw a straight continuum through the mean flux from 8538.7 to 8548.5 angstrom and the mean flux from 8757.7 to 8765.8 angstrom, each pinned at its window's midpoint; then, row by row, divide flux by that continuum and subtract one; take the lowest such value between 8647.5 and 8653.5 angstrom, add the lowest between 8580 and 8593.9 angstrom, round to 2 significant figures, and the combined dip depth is 0.16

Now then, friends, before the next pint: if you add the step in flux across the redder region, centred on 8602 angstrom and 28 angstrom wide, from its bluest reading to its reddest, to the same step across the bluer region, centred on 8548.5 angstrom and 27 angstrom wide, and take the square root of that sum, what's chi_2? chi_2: 0.4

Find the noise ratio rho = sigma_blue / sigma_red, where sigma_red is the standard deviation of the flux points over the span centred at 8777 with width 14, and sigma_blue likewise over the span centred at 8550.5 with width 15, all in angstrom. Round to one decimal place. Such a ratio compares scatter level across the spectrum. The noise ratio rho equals 2.1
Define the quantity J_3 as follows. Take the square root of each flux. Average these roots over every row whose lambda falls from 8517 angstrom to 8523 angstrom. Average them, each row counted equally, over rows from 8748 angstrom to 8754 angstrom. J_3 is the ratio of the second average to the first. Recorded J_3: 0.99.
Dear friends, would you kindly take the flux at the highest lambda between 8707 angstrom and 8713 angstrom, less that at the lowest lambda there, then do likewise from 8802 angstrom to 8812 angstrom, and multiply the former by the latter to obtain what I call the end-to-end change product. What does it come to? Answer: -0.01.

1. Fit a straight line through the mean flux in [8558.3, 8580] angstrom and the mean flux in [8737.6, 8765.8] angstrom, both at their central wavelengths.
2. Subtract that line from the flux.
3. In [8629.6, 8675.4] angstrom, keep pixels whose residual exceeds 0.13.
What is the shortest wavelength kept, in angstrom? 8632.56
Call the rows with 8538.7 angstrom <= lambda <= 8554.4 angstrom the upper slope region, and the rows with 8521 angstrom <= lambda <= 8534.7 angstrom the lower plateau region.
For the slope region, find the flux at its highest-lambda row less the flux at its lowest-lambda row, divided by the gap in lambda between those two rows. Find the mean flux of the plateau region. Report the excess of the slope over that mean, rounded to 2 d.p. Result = -5.58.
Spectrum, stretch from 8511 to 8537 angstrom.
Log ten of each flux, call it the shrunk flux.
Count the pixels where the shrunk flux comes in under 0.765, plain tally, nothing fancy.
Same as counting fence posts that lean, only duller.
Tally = 9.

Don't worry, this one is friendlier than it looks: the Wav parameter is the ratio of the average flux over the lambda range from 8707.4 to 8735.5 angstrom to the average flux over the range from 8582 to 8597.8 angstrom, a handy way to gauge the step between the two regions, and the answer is 1.00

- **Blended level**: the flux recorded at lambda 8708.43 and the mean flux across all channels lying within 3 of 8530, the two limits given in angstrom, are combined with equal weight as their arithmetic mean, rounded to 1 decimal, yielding 5.9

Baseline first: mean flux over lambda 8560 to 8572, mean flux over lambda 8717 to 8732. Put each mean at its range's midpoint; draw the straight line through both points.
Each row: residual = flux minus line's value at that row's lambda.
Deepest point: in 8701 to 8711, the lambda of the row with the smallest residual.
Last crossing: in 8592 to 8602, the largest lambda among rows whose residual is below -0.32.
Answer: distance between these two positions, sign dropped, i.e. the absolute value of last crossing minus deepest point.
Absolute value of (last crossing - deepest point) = 103.6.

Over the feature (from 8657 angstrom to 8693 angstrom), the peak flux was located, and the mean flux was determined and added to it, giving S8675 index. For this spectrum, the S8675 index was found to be 11.8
